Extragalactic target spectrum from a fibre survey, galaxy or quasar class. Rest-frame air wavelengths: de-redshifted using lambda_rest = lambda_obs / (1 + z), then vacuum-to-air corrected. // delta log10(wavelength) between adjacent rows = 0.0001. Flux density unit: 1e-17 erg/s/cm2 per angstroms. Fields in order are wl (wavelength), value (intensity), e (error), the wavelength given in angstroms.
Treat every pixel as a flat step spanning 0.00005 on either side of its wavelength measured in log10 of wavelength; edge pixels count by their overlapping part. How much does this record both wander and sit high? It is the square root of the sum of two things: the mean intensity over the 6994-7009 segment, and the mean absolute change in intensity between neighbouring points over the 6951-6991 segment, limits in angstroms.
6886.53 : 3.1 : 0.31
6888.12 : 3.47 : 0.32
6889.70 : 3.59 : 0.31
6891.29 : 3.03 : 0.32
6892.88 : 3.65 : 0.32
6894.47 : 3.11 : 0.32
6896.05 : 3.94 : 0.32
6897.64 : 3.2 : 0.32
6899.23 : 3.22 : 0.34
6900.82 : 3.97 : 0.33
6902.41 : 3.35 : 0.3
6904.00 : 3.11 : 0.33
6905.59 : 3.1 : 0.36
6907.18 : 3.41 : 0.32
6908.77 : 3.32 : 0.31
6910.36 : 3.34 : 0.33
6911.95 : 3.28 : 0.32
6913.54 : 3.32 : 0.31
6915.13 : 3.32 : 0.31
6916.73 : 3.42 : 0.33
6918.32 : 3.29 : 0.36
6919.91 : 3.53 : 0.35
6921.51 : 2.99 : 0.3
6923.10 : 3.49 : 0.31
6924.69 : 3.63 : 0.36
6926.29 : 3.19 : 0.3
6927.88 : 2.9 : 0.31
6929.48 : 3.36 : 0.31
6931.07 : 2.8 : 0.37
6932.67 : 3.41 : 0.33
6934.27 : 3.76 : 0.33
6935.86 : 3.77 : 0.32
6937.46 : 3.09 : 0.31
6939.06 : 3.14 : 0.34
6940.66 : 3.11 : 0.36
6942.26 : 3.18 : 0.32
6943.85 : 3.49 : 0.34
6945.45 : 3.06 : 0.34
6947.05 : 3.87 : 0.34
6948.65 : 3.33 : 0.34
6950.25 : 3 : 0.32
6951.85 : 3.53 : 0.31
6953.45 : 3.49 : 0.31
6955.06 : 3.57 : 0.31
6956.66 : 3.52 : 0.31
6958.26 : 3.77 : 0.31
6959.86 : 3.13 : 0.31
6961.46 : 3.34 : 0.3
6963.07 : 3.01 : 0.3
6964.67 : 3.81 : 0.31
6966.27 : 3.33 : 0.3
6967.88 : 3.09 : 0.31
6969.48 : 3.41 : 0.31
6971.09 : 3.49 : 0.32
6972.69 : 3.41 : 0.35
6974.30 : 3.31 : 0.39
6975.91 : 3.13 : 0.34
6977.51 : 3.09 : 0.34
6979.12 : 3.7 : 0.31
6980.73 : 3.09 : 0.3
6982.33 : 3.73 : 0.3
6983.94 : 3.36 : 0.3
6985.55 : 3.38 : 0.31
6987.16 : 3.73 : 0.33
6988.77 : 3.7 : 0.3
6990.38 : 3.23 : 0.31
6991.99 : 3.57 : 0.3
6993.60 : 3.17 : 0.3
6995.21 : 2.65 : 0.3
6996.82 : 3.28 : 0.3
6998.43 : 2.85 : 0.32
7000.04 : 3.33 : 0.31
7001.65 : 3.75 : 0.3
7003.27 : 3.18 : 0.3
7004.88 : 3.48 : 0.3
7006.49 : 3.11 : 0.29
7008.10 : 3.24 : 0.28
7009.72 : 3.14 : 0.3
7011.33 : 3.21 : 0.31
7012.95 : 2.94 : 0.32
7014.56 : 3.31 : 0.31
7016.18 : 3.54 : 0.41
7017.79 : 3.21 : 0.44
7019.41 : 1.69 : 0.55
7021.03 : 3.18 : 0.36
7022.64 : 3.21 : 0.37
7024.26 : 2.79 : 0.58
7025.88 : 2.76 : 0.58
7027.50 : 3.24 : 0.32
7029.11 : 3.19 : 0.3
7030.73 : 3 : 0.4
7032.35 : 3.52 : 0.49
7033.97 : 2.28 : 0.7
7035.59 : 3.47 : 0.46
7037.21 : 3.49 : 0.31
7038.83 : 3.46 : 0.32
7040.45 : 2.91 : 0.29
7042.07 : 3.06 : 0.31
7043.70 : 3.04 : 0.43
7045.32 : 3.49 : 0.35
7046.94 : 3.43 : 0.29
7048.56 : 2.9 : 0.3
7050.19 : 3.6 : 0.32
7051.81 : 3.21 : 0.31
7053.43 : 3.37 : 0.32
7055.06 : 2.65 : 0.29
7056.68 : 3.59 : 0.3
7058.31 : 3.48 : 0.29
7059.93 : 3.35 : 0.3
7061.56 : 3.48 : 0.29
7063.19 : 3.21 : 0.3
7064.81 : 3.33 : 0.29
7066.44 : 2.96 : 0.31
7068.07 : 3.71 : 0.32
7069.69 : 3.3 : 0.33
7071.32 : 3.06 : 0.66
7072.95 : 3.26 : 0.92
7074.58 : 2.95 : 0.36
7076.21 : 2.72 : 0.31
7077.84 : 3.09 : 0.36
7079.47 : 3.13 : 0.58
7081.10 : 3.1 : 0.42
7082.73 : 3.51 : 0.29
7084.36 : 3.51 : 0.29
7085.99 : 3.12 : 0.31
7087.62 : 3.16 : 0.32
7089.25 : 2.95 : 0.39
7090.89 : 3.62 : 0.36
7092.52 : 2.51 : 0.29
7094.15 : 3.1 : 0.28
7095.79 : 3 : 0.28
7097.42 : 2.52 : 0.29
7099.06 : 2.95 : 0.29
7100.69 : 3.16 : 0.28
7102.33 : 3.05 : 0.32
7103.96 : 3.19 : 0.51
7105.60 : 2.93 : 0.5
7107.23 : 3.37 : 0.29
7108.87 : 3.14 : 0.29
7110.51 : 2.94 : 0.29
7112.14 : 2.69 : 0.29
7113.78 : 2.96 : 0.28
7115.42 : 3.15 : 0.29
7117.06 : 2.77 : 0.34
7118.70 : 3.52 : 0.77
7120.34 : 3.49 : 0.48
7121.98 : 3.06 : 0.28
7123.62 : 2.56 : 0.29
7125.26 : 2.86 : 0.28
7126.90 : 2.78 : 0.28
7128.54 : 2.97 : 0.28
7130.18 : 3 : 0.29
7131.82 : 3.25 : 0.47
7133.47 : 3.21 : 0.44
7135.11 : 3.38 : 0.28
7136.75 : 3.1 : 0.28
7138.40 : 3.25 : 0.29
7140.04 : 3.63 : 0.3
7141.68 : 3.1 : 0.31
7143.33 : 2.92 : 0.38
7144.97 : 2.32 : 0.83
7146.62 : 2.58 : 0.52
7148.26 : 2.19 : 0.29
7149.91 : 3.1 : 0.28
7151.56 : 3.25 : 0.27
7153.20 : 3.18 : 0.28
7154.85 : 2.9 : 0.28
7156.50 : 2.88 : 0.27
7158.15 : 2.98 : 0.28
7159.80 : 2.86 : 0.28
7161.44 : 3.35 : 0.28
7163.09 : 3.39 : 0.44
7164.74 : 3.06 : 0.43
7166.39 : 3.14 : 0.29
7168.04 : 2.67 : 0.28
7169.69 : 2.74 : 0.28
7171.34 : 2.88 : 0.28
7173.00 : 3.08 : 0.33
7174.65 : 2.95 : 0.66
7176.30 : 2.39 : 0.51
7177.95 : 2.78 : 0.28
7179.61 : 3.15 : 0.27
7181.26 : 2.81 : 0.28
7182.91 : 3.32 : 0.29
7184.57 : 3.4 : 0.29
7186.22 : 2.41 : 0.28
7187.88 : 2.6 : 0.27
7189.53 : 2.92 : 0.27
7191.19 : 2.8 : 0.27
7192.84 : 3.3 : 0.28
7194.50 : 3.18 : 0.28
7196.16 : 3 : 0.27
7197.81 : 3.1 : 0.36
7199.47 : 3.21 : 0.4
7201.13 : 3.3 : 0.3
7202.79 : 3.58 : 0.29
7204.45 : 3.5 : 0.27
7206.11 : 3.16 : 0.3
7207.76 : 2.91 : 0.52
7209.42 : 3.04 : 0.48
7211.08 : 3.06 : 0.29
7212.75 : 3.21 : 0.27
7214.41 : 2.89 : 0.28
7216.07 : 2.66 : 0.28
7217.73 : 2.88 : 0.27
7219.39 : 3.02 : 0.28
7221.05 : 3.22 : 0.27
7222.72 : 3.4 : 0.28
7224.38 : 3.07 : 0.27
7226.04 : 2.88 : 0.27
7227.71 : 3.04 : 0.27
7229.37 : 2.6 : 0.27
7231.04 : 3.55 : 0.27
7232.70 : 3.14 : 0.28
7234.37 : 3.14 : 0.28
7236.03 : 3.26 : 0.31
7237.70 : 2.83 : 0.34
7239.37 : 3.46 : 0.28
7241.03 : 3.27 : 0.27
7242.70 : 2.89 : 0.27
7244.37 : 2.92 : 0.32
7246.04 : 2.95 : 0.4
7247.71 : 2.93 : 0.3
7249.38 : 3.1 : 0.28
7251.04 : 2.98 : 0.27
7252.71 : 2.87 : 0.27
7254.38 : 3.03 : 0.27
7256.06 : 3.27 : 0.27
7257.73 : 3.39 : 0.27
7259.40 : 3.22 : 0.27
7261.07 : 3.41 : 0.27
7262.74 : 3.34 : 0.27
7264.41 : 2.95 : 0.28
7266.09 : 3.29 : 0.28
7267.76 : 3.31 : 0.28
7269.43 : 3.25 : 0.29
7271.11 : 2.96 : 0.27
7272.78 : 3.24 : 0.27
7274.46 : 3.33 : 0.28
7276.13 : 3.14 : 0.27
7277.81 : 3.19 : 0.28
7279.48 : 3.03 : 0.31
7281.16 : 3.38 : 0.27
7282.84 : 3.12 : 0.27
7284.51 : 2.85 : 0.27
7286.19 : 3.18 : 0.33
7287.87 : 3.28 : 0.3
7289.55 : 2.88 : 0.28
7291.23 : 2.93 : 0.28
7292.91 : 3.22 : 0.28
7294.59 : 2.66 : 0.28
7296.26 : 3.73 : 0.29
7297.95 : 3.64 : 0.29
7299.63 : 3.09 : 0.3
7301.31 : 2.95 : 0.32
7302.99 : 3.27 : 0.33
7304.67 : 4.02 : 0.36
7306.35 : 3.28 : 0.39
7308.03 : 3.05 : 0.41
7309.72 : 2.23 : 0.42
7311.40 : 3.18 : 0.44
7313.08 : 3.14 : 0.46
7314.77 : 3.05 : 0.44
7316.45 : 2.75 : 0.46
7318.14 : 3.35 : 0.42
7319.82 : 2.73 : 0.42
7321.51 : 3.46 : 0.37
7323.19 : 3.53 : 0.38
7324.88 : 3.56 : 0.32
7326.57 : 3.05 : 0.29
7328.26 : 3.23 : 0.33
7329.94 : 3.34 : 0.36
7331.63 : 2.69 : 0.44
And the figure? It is 1.871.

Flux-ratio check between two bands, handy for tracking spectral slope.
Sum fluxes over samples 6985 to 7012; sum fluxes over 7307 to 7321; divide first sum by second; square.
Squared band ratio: 5.7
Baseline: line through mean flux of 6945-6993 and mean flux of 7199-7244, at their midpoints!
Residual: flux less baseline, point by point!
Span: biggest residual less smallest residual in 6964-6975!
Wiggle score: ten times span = 7.2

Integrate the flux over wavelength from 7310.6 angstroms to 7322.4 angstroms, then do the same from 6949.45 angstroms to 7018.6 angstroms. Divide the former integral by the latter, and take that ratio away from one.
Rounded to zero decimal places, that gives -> 1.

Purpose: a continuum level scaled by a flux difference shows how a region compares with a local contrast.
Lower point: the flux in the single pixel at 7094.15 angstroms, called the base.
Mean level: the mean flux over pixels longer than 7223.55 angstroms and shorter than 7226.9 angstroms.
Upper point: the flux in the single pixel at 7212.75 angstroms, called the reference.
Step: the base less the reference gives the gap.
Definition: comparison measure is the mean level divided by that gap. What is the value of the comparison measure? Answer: -27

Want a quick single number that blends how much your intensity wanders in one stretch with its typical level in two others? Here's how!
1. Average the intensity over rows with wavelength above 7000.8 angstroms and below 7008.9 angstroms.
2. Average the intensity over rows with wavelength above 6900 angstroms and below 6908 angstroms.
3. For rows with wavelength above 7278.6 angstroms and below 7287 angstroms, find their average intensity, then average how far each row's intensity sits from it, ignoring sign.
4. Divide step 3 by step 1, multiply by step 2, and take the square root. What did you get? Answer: 0.37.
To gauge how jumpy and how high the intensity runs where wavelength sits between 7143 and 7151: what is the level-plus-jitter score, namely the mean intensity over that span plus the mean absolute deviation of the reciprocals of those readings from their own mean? 2.67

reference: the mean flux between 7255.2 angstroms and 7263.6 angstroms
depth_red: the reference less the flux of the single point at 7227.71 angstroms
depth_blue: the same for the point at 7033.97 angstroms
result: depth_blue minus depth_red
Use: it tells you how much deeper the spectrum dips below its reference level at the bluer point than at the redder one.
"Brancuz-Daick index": 0.8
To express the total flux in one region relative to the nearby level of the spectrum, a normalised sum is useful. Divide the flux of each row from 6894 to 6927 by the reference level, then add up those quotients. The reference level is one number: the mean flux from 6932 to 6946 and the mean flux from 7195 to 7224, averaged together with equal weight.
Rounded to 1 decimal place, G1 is 21.8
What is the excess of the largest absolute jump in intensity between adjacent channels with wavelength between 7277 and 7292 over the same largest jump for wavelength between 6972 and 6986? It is -0.2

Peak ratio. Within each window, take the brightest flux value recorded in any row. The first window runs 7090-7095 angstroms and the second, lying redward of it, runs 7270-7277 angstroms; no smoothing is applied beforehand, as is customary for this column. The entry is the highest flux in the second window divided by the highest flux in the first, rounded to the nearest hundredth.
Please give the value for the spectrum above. 0.92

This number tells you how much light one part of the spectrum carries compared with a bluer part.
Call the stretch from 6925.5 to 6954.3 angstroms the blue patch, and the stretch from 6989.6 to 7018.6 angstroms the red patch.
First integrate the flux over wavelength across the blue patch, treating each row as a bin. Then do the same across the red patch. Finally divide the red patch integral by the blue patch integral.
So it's 0.99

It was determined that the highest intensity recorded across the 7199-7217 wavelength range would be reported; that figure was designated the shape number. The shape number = 3.58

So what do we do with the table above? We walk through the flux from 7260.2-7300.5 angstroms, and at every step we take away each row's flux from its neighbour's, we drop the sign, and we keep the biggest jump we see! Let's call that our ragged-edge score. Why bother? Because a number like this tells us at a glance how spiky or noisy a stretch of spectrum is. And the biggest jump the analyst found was 1.07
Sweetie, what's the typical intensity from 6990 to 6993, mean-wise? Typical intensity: 3.4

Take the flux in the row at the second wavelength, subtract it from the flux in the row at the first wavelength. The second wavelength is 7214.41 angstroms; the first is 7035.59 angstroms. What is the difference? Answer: 0.6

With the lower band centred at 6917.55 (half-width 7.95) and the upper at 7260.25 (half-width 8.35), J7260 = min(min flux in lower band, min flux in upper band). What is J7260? 2.87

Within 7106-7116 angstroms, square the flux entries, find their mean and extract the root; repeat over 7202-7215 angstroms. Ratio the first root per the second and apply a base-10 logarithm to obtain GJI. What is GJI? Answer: -0.02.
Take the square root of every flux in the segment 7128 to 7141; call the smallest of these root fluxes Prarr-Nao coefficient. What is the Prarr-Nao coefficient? 1.72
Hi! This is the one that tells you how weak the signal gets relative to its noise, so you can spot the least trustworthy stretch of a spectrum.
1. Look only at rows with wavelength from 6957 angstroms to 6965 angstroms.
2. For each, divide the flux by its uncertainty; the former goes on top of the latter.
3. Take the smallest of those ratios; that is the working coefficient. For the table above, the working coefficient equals 10.0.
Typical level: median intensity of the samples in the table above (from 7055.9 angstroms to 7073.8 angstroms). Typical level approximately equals 3.33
